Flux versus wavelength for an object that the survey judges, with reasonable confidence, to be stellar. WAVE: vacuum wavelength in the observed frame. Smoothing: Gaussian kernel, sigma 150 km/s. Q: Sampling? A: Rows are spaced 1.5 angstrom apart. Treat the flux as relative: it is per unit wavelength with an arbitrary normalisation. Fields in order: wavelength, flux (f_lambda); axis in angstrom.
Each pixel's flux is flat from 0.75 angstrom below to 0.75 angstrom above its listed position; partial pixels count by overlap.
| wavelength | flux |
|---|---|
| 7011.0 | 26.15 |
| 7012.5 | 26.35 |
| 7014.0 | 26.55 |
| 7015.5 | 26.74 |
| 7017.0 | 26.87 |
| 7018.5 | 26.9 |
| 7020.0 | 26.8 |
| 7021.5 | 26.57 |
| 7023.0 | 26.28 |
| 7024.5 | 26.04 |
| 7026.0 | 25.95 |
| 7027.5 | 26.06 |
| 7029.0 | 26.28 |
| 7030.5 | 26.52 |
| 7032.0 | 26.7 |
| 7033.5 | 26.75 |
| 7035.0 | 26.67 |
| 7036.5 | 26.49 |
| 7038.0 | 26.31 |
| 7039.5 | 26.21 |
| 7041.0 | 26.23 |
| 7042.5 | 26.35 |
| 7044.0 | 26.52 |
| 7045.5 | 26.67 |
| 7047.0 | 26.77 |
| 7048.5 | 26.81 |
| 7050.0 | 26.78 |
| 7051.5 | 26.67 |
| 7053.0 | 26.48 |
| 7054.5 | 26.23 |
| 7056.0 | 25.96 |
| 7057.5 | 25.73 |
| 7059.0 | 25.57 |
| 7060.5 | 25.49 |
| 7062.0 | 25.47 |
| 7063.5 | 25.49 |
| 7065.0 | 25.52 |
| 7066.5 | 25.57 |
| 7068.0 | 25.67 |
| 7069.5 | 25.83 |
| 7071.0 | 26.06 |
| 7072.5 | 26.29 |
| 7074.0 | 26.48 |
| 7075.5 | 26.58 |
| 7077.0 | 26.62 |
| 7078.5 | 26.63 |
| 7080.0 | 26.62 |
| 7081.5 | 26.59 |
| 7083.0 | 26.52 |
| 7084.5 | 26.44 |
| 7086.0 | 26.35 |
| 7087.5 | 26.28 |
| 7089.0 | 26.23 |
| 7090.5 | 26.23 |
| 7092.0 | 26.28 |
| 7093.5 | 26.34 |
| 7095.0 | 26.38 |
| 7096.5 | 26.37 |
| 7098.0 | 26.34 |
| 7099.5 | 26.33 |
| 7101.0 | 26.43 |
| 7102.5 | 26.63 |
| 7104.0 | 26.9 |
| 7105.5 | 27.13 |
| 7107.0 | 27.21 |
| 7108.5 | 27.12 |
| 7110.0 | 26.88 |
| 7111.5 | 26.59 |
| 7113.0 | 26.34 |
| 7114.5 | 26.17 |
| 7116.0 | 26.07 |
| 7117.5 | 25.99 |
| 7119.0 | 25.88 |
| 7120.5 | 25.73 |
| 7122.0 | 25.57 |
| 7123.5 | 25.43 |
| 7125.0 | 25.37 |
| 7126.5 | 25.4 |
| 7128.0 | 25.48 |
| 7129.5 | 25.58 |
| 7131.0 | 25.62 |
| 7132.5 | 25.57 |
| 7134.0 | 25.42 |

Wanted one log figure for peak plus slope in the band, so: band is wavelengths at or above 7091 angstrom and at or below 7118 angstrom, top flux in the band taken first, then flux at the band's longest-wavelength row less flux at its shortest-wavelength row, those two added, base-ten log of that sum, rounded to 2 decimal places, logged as 1.43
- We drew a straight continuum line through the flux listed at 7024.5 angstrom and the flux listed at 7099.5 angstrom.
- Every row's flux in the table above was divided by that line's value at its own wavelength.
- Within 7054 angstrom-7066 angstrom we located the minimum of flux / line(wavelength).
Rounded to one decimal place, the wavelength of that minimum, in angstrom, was 7062.0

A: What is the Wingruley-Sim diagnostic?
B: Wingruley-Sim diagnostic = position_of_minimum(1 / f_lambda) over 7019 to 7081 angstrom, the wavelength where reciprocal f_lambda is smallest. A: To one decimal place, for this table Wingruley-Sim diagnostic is 7048.5 angstrom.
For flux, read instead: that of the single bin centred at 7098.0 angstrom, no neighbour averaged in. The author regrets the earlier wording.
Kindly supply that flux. 26.34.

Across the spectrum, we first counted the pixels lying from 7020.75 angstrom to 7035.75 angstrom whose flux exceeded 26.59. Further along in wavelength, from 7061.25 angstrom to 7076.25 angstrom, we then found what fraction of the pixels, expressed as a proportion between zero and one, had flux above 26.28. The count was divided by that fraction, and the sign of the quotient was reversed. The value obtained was -10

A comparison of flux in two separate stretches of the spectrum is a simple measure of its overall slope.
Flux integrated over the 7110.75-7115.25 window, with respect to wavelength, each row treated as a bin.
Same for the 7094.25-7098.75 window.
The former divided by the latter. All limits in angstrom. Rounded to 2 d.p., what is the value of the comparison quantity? 1.00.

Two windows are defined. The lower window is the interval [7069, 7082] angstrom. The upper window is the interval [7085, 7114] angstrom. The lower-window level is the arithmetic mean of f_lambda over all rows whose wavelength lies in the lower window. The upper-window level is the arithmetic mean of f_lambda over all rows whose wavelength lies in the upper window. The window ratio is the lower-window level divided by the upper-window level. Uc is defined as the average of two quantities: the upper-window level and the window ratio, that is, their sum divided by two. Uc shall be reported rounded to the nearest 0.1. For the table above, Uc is 13.8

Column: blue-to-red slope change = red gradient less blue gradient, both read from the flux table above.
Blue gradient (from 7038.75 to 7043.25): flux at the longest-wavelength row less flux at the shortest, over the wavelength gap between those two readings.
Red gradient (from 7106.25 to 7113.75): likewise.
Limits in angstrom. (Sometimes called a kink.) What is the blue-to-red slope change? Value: -0.19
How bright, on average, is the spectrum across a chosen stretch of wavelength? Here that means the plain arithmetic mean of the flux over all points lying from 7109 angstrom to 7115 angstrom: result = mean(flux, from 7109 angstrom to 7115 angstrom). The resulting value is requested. 26.5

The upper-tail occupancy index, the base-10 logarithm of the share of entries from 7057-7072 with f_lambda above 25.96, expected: -1.00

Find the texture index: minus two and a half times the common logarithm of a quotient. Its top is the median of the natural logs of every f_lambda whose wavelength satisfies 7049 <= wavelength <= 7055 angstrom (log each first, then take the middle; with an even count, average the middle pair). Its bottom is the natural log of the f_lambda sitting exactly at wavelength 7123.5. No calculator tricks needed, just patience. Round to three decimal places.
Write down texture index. -0.015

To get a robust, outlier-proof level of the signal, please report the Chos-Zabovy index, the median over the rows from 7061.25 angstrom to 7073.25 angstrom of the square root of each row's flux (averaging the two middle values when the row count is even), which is 5.06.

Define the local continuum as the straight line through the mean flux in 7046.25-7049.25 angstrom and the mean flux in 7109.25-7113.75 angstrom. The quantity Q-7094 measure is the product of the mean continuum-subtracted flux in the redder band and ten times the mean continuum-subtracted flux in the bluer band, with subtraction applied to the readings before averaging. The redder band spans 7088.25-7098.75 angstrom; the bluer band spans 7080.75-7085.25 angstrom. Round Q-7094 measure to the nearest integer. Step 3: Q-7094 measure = 1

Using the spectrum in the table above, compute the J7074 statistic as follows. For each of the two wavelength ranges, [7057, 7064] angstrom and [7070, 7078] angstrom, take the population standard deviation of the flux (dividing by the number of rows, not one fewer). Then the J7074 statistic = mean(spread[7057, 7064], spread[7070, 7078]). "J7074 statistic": 0.152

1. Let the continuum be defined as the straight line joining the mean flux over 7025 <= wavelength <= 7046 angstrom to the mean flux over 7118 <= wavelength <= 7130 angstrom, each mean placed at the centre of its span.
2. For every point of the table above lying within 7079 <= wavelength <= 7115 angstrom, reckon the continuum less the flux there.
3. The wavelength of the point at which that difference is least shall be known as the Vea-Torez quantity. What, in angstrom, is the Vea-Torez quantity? 7107.0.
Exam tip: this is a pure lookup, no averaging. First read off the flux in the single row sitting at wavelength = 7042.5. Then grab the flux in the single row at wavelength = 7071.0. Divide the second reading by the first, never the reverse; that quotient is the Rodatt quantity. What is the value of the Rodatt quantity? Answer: 0.989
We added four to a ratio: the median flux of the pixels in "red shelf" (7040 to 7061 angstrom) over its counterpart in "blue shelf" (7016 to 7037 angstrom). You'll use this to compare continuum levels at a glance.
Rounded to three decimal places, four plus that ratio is 4.995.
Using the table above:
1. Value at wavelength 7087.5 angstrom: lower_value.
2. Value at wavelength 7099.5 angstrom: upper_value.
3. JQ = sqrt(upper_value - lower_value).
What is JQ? 0.22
